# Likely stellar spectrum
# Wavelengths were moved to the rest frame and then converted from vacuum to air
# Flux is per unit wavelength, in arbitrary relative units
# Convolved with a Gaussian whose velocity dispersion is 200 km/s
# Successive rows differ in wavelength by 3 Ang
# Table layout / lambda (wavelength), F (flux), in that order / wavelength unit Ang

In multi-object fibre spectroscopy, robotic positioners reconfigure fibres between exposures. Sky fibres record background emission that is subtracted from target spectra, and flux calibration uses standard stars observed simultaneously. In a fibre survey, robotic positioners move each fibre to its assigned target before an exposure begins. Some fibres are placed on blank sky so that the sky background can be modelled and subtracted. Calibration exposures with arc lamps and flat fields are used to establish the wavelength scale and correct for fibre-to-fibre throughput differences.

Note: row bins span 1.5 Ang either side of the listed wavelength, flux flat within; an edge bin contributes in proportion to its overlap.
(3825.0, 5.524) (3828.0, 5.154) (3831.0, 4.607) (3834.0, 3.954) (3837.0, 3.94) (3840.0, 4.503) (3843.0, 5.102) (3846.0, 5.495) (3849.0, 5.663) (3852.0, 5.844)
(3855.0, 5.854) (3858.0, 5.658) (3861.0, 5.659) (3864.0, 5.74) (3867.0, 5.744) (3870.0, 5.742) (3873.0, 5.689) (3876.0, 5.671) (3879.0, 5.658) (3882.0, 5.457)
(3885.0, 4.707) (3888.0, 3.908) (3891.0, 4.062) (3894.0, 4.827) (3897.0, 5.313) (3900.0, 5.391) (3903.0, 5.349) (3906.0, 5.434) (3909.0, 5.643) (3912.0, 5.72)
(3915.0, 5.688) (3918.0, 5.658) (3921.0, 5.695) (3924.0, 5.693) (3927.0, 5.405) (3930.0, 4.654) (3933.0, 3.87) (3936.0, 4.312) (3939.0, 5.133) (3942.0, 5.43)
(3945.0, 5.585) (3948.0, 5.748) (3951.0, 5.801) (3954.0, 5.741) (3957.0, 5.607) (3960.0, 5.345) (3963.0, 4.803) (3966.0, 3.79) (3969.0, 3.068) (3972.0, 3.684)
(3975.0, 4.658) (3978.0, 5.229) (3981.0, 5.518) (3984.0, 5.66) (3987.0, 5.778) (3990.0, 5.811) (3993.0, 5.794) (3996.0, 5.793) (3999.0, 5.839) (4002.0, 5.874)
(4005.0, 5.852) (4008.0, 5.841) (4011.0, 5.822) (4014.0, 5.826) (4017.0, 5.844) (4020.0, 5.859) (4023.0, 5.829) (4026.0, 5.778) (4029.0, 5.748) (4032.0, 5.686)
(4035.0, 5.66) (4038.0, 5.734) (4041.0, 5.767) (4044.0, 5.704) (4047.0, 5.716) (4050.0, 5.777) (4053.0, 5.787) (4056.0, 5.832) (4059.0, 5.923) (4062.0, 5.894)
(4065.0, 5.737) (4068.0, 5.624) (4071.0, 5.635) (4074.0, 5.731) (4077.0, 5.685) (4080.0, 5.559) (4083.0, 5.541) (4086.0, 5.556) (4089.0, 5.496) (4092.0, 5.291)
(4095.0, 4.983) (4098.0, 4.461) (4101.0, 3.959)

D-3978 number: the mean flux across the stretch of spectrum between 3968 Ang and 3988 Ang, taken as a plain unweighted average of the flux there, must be 4.8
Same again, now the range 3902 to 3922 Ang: 5.6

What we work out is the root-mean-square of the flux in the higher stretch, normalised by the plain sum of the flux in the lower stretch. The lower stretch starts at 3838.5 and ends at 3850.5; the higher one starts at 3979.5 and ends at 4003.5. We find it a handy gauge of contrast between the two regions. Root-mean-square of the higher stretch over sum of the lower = 0.3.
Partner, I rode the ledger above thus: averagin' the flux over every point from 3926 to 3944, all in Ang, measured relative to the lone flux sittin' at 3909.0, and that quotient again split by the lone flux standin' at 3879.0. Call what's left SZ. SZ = 0.15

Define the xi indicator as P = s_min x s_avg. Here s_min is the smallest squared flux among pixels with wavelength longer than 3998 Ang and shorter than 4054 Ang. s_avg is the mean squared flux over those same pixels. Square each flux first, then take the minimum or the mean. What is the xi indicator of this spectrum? 1073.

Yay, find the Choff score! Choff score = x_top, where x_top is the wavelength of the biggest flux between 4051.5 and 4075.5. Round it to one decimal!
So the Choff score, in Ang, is 4059.0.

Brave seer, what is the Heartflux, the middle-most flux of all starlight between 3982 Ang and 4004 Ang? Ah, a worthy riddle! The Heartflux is 5.8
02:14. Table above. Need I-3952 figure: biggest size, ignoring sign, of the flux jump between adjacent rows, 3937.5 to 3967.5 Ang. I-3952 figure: 1.0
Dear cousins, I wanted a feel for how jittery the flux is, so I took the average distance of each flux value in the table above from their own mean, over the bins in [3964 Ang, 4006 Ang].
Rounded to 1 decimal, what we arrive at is 0.8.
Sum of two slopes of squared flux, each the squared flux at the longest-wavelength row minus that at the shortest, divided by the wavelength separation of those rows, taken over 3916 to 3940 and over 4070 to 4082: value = -0.36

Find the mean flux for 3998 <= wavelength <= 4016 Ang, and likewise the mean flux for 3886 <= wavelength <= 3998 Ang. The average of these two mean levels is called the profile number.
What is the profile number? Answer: 5.50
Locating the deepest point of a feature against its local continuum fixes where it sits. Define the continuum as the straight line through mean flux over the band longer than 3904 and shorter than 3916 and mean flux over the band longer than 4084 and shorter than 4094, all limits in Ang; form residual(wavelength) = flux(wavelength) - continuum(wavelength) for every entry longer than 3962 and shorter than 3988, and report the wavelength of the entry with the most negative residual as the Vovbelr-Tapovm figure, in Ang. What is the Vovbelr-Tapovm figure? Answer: 3969.0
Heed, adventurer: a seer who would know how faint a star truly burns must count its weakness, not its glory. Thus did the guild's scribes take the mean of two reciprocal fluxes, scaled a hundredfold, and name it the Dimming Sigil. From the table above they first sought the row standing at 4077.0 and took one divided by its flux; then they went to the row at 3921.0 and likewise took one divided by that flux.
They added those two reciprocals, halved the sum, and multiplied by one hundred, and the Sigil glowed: 17.6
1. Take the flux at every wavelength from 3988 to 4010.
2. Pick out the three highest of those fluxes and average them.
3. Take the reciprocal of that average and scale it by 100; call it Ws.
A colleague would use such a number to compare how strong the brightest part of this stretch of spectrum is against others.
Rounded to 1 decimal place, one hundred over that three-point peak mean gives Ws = 17.1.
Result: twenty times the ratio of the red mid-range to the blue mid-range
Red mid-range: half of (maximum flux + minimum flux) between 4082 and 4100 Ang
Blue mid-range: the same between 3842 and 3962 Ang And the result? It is 20.6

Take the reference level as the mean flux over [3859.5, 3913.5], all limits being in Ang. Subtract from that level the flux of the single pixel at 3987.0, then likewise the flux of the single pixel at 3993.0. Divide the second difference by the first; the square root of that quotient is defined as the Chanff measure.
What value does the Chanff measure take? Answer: 1.02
